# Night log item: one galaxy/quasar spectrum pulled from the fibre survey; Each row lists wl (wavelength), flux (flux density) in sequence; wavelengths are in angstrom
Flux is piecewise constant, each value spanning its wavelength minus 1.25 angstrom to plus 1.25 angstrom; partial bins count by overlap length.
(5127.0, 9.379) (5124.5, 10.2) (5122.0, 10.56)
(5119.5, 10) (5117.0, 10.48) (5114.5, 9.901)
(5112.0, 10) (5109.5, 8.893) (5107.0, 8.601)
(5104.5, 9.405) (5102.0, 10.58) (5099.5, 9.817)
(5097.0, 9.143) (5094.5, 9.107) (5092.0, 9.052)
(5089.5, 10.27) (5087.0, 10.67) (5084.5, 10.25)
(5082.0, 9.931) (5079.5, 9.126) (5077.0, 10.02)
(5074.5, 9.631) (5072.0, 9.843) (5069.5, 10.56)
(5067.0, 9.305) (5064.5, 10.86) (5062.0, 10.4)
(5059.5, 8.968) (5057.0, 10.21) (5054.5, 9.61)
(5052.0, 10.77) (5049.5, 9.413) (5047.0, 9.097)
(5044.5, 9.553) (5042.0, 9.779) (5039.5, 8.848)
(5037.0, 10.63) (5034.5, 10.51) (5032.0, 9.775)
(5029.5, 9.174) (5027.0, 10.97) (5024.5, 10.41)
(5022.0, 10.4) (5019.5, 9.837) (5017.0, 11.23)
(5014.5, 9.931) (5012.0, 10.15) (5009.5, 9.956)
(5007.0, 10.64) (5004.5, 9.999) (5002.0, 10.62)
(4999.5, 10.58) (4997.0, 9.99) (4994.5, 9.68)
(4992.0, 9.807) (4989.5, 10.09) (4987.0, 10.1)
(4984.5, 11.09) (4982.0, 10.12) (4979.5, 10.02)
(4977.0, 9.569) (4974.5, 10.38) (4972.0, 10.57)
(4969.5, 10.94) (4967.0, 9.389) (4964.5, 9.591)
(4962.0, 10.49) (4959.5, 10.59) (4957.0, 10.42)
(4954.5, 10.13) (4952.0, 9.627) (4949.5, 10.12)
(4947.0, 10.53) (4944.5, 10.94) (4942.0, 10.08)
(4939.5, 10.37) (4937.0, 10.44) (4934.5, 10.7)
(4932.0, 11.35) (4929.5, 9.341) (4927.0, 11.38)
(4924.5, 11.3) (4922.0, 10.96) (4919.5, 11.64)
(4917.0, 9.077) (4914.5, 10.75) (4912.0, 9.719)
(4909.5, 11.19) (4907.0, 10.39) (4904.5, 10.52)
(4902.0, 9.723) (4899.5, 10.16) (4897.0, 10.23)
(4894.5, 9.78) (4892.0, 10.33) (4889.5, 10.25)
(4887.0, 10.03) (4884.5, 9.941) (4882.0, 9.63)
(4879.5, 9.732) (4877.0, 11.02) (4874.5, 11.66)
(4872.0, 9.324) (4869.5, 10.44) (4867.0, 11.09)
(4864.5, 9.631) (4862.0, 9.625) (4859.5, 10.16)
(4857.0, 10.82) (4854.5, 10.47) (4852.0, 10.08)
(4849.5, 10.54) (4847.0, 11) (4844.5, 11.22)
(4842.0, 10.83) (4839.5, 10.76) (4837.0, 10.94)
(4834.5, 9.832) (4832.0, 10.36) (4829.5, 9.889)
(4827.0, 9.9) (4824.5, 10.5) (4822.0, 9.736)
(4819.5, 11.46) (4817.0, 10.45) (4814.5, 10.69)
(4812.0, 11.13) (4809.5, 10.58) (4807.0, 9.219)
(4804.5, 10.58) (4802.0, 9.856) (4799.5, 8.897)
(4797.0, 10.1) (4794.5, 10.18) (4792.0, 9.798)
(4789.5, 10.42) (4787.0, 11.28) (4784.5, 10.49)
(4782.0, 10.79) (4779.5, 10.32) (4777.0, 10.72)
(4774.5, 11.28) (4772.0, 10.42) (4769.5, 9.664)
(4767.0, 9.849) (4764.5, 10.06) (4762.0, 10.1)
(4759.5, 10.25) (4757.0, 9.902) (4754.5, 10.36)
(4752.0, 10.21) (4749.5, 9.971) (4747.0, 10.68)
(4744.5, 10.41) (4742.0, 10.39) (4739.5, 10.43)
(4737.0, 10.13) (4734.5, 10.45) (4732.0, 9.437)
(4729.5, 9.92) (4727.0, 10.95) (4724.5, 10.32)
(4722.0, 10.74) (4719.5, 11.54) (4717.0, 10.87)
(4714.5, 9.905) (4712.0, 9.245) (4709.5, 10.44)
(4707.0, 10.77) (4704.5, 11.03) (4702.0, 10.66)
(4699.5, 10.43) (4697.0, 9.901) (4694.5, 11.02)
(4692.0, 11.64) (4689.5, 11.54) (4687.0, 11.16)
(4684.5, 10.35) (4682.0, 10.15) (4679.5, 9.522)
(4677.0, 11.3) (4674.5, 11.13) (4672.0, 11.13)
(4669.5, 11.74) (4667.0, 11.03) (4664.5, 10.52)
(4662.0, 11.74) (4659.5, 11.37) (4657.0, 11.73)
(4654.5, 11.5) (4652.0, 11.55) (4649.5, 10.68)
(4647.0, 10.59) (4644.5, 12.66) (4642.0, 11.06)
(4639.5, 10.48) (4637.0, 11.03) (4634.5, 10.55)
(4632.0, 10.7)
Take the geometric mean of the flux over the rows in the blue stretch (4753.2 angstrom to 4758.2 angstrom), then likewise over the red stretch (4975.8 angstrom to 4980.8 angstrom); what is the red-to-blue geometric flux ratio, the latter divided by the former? 0.97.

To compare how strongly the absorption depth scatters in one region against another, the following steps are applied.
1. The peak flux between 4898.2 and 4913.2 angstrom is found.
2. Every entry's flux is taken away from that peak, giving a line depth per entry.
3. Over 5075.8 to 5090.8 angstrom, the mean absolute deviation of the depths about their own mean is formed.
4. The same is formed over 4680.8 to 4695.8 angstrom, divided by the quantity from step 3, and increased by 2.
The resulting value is 3.4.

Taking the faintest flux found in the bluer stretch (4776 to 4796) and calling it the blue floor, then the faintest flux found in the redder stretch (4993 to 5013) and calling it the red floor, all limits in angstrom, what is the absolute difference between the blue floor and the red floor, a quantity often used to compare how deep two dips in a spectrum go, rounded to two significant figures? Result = 0.12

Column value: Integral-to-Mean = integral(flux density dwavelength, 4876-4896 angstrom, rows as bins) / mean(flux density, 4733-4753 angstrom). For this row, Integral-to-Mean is 19.5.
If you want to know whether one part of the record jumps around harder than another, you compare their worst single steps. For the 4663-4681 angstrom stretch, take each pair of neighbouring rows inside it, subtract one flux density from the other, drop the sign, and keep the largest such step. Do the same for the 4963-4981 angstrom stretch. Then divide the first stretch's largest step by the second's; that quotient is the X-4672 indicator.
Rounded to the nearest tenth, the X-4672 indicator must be 1.1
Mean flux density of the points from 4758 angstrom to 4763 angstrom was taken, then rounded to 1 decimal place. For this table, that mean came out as 10.2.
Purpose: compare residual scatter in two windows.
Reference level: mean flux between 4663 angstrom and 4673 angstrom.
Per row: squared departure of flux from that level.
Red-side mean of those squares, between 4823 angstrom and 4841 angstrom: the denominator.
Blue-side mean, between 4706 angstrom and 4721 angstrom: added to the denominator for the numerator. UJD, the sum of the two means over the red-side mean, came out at 2.2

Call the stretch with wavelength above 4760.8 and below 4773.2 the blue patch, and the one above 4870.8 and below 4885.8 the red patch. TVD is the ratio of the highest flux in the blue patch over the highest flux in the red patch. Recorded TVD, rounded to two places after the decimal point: 0.89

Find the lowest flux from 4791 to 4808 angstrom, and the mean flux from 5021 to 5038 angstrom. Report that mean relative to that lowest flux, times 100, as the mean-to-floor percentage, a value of 115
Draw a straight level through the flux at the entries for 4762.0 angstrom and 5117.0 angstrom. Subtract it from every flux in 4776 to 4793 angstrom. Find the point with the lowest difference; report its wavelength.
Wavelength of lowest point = 4792.0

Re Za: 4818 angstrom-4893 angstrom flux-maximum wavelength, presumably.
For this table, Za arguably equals 4874.5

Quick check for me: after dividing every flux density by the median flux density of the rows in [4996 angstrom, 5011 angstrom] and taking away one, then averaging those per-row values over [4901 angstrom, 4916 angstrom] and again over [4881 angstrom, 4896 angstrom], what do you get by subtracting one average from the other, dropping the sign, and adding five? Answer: 5.04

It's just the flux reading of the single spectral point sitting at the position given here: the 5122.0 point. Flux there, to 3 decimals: 10.560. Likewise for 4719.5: 11.540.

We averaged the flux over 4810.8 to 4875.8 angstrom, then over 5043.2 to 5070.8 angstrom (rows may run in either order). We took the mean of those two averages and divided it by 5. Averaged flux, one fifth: 2.04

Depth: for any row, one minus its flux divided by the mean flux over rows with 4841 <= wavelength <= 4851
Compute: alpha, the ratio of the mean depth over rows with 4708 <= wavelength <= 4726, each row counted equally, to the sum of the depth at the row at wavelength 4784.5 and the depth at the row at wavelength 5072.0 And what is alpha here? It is 0.3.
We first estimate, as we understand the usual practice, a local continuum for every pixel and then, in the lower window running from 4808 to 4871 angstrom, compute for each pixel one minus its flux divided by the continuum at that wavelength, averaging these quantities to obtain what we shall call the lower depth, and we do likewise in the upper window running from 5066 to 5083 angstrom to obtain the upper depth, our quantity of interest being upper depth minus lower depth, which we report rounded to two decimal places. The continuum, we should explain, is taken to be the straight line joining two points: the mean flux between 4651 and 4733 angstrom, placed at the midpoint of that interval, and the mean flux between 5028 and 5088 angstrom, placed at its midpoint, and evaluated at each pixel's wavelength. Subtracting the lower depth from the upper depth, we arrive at 0.01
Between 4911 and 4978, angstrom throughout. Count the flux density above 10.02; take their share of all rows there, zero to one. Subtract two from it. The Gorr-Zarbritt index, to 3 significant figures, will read -1.26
